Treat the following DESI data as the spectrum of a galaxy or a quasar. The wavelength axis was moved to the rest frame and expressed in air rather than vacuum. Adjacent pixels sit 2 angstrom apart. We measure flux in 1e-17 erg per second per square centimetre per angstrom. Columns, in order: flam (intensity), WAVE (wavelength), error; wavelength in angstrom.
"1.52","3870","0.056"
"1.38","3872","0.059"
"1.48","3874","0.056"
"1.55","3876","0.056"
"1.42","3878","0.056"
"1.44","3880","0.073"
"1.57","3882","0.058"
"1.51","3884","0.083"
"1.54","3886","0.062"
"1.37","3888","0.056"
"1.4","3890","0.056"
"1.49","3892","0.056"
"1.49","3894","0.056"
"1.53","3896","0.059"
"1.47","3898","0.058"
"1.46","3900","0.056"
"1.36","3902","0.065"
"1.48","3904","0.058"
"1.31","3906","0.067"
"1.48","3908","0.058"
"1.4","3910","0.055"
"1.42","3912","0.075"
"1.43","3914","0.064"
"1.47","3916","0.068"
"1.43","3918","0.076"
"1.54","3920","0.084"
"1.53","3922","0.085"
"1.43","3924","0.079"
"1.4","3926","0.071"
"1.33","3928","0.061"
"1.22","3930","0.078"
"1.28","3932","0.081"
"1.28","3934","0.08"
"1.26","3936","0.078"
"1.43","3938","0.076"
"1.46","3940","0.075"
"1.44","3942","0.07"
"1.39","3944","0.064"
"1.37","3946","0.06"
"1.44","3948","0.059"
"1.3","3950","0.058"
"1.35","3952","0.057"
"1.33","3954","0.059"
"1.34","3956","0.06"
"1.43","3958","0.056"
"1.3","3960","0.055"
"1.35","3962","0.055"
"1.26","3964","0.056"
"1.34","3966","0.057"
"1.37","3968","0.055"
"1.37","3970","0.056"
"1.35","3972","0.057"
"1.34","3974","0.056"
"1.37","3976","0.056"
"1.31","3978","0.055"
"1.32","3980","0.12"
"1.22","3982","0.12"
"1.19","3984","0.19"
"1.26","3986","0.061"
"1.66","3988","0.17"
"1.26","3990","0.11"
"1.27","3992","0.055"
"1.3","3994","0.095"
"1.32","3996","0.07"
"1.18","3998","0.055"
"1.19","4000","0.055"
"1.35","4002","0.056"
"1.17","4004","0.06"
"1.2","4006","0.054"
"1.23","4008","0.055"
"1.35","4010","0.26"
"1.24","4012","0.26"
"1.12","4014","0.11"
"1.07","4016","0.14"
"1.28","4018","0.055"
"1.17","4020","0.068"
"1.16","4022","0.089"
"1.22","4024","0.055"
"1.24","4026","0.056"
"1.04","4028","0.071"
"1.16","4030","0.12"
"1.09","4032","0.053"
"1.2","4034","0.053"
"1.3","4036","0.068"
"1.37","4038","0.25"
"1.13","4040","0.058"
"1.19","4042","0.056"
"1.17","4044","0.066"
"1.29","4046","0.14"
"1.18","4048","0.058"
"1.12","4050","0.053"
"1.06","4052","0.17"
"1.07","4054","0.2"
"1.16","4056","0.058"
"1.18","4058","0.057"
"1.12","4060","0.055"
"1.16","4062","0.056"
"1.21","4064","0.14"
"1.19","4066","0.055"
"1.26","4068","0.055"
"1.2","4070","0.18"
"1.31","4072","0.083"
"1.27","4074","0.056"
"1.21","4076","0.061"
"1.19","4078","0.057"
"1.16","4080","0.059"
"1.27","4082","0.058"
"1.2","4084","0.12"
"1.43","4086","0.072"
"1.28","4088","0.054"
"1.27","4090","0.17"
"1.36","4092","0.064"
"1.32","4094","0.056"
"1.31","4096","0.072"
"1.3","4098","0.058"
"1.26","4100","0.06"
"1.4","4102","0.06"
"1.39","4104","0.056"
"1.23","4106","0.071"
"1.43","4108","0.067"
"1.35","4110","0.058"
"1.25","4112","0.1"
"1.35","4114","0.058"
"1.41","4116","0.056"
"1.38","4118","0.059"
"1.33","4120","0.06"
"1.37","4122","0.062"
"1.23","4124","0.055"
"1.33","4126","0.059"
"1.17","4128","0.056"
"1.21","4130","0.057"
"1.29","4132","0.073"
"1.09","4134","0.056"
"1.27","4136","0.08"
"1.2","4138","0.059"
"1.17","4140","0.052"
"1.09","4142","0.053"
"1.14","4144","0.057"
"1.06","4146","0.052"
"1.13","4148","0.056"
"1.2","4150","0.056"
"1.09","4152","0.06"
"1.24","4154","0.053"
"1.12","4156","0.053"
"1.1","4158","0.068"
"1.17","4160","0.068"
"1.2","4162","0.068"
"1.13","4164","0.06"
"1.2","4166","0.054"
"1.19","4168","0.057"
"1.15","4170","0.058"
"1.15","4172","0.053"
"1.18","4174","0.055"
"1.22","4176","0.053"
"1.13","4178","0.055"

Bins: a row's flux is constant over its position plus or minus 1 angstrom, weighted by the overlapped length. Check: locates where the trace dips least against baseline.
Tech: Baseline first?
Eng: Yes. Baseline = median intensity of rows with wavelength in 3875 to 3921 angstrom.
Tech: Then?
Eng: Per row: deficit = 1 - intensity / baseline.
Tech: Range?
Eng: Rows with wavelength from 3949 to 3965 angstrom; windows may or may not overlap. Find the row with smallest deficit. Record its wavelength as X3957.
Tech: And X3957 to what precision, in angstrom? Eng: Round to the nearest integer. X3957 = 3958 angstrom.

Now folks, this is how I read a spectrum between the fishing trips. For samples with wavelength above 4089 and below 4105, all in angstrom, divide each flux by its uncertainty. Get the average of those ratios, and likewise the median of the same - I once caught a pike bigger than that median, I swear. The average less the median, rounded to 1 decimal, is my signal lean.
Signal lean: -1.6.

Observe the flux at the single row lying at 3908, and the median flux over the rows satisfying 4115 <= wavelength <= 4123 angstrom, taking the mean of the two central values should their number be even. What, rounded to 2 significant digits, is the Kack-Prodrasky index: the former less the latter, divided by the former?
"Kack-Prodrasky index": 0.071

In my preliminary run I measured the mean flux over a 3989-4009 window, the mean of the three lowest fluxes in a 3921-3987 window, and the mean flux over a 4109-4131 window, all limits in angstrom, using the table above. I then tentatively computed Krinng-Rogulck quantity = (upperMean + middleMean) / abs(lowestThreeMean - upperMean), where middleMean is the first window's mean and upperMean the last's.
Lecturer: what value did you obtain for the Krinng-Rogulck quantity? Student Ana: 26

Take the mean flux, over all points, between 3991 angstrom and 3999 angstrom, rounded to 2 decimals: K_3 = 1.27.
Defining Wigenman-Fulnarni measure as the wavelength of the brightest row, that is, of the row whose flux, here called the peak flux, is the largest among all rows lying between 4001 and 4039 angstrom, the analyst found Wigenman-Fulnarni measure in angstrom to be 4038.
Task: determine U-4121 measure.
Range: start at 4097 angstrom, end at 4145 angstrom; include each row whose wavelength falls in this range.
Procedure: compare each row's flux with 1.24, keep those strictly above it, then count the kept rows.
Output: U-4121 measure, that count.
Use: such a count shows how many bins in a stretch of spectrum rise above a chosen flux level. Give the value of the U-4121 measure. 15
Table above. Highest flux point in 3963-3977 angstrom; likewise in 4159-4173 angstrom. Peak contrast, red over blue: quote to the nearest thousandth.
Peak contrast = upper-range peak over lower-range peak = 0.876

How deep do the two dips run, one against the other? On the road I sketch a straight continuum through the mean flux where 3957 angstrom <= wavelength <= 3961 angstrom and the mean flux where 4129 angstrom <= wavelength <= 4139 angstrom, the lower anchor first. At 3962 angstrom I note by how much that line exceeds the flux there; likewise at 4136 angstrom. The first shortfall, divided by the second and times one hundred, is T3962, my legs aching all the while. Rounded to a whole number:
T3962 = -21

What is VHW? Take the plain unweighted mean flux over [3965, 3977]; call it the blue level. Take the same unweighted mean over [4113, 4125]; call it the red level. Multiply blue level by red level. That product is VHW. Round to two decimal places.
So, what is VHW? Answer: 1.82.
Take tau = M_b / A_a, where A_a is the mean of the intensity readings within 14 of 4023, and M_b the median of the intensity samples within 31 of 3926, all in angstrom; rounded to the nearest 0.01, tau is 1.19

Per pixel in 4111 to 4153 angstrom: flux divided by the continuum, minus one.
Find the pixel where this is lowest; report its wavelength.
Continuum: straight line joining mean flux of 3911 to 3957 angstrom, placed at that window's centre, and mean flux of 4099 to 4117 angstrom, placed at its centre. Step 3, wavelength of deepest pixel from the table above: 4146 angstrom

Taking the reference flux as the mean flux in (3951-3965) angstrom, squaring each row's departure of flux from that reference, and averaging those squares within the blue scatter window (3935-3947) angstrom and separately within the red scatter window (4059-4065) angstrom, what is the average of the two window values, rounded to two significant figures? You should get 0.019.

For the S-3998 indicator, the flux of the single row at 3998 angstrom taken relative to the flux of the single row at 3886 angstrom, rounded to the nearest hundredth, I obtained 0.77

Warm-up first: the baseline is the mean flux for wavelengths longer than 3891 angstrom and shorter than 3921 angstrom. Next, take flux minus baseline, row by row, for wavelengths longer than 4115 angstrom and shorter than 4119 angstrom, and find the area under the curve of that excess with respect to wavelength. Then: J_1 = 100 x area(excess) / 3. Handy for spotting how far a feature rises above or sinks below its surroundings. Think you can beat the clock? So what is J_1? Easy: -7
